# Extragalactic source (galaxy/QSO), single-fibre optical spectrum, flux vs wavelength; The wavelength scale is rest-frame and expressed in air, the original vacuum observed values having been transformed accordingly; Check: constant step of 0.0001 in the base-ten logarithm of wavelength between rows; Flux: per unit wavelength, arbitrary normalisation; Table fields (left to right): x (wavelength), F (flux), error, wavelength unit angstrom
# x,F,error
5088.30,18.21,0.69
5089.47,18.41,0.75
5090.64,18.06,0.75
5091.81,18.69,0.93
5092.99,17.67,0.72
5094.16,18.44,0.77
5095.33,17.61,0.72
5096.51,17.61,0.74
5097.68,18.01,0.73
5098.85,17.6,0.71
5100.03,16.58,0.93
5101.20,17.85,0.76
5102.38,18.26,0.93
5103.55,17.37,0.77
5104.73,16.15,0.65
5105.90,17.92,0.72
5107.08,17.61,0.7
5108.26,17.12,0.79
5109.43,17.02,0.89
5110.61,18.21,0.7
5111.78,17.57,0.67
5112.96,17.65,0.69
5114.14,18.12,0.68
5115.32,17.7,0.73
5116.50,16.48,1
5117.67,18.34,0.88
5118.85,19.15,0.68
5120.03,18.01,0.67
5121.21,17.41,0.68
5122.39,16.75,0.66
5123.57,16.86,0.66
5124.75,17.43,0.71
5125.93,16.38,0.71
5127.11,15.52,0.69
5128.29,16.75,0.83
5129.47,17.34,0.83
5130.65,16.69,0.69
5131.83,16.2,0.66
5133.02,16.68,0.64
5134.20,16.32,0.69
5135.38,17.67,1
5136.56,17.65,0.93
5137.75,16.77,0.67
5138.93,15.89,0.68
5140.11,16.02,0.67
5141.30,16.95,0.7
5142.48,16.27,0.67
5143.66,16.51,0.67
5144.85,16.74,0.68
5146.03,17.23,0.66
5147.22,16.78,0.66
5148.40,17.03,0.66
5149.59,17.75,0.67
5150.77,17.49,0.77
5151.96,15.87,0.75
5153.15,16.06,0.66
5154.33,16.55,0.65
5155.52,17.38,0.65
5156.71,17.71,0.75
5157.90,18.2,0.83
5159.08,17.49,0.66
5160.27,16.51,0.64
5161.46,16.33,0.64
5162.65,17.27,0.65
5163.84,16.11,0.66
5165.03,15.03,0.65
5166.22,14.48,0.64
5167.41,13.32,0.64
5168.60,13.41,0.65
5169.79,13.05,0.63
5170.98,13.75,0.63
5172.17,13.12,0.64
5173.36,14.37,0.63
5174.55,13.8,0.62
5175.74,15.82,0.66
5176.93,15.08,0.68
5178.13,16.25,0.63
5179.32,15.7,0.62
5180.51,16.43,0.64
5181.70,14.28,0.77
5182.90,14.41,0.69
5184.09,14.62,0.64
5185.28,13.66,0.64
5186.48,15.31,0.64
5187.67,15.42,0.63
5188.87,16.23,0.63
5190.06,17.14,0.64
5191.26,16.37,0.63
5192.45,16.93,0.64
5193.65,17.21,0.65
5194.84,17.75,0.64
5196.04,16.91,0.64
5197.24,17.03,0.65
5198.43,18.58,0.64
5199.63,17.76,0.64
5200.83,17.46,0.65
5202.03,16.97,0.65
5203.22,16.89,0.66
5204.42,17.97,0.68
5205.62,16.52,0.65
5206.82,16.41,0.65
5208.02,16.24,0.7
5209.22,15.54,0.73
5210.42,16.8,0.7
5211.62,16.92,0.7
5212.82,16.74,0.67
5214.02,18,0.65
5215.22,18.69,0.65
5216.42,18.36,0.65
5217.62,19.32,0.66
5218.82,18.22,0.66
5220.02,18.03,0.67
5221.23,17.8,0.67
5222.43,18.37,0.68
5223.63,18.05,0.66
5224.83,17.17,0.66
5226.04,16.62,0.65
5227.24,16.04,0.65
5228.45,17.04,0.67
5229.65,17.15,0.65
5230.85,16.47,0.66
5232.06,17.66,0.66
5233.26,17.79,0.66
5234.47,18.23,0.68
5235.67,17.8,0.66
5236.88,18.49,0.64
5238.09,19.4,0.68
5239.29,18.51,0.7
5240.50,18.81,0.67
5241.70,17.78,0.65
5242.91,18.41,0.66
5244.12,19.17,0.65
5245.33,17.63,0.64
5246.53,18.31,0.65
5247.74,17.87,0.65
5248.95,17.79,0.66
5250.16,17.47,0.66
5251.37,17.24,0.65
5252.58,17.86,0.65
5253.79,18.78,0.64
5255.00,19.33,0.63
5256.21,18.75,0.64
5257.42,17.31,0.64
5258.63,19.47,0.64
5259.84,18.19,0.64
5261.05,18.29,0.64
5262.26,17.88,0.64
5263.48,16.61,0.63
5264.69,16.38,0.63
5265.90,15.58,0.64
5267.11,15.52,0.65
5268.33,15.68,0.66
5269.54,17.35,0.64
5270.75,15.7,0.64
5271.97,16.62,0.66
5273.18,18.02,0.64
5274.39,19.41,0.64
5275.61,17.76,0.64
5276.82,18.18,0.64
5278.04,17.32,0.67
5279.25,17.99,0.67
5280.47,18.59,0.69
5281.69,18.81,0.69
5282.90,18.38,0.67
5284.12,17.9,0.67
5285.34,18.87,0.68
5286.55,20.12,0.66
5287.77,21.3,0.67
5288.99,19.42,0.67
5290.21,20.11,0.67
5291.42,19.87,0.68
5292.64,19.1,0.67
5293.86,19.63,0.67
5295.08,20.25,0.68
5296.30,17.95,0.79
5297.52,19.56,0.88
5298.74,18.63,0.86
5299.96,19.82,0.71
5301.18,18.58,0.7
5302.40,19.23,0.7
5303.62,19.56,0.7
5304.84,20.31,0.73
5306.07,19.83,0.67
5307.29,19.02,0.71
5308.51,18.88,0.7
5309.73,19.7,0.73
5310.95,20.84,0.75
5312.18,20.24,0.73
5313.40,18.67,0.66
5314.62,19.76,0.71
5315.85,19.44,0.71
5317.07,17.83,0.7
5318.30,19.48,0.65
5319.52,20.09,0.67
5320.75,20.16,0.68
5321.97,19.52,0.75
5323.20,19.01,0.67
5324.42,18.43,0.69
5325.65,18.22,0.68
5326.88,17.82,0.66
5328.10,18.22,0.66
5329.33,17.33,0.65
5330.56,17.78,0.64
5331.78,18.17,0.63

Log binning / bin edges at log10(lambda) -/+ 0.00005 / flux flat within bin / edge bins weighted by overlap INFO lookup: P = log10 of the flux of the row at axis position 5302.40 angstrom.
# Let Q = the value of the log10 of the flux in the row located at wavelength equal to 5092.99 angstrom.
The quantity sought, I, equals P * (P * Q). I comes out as 2.06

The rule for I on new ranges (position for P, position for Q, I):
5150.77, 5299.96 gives 2.00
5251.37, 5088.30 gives 1.93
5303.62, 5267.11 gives 1.99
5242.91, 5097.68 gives 2.01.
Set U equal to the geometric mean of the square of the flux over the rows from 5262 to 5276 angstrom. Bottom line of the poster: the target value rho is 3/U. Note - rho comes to 0.0106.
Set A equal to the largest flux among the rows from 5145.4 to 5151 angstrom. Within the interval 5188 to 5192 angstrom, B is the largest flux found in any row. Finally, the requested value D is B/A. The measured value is 0.97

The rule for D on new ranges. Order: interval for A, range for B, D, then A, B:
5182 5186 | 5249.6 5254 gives 1.28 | 14.62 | 18.78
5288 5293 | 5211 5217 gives 0.93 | 20.11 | 18.69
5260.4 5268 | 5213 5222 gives 1.06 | 18.29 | 19.32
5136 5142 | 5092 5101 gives 1.04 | 17.65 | 18.44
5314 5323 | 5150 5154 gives 0.87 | 20.16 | 17.49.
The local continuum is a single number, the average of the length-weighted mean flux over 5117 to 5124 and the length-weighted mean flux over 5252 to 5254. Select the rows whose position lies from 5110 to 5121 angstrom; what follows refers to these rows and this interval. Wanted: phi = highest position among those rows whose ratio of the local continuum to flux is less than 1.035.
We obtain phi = 5120.03 angstrom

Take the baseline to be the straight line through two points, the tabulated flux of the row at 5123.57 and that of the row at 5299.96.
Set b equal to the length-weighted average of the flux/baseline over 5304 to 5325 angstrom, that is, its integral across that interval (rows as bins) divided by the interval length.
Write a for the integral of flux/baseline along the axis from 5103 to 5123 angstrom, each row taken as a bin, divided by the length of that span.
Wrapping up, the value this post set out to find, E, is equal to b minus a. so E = -0.08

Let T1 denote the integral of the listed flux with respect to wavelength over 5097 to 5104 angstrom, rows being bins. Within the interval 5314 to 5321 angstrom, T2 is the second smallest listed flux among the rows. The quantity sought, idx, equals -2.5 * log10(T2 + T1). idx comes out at -5.39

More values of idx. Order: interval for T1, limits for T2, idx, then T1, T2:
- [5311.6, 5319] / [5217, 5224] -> -5.51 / 142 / 18.03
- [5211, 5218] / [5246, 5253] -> -5.39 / 126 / 17.47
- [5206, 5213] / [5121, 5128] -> -5.30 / 115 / 16.38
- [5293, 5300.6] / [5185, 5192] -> -5.52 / 147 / 15.31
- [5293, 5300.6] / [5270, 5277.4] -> -5.53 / 147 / 16.62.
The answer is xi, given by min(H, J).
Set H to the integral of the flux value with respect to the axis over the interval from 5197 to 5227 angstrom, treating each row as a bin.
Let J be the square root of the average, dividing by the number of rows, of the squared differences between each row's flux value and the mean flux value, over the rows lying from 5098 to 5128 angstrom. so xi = 0.79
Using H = 523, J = 0.79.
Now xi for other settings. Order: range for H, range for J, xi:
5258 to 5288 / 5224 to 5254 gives 0.81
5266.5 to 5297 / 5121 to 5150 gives 0.56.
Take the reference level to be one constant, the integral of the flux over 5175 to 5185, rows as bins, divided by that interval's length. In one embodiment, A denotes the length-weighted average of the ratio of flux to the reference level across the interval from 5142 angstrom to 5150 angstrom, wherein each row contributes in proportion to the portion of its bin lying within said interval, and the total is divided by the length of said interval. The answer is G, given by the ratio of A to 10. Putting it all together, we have 0.111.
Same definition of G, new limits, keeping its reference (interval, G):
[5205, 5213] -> 0.108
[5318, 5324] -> 0.129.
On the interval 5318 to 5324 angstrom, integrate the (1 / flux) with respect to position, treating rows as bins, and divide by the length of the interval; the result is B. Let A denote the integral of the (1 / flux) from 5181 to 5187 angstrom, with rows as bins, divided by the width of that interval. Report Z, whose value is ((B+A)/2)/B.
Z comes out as 1.18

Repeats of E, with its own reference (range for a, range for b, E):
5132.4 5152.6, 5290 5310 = 0.00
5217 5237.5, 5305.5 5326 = 0.02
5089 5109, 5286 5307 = -0.08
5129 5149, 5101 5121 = 0.08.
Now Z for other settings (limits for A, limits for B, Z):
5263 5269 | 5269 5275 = 1.04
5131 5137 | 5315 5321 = 1.07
